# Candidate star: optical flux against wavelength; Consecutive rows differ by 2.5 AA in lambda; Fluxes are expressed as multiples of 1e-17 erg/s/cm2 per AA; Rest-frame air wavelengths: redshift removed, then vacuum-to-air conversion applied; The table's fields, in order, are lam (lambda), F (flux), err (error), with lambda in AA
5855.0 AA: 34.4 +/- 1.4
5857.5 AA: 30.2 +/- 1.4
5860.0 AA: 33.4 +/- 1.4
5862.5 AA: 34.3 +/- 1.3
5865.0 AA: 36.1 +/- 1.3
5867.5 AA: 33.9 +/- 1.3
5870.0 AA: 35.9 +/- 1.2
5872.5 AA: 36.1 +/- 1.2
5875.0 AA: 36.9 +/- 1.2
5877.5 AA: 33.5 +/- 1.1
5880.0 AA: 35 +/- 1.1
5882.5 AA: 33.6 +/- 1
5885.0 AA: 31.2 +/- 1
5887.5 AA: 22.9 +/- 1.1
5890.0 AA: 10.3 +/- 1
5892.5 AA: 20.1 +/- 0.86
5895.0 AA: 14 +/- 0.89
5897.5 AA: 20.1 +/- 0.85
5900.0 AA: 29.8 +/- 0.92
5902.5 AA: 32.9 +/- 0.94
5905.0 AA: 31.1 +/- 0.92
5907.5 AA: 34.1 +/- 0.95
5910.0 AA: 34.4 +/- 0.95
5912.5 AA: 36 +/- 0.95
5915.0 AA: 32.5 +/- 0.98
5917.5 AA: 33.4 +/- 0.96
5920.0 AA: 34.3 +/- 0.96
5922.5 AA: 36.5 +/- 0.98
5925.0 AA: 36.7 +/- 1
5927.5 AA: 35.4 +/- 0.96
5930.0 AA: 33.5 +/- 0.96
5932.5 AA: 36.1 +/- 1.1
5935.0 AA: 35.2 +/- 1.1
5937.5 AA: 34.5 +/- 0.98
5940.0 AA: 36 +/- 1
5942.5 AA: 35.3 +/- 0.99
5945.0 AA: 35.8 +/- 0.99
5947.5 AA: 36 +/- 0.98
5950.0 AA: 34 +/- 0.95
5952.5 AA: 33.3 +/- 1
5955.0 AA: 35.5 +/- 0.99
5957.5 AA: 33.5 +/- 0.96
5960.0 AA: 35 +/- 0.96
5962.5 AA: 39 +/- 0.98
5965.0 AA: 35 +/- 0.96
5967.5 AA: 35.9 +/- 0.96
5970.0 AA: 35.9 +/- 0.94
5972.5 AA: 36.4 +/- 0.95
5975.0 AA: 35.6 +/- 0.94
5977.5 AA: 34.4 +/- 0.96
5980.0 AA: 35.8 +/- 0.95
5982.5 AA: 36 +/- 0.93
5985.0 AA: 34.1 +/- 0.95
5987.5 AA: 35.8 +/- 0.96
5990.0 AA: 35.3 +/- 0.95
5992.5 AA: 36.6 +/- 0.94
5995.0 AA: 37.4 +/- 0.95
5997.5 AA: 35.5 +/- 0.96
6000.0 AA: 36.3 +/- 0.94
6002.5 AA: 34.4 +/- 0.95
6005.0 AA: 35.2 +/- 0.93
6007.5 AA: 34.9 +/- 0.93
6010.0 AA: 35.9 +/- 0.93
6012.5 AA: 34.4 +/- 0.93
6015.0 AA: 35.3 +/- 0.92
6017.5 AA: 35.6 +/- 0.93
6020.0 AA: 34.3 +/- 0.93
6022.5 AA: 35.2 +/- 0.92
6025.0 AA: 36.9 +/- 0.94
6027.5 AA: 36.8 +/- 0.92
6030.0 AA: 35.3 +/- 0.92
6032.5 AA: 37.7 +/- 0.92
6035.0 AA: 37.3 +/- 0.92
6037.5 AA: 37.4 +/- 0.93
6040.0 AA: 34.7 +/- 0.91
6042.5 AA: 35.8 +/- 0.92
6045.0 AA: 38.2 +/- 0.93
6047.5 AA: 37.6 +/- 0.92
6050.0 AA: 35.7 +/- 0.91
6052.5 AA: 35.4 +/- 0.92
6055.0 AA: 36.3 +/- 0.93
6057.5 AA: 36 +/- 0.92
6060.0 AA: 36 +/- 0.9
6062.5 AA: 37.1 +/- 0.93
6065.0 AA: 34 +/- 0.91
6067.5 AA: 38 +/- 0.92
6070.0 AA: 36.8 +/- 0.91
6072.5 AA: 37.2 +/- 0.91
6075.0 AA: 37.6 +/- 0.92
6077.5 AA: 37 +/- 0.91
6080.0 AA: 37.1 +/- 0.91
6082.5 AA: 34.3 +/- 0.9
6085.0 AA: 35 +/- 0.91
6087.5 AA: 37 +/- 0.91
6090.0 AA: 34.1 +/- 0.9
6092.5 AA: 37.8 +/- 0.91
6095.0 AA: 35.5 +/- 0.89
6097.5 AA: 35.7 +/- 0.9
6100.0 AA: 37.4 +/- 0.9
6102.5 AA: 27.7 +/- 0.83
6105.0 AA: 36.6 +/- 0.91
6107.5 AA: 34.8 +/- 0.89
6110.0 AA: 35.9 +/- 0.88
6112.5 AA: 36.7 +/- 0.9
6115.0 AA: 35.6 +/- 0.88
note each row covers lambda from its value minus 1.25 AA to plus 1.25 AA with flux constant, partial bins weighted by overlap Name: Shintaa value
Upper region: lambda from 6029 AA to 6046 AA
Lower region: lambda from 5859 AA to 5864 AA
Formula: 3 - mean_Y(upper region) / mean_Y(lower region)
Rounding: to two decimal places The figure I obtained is 1.92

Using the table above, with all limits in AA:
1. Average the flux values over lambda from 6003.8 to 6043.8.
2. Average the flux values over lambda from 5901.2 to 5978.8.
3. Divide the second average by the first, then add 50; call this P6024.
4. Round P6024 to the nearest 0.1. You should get 51.0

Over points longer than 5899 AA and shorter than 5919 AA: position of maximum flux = 5912.5 AA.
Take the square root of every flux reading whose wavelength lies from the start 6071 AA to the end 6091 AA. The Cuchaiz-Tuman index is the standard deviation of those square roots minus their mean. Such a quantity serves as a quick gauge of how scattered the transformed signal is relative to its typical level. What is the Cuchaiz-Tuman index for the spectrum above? -5.90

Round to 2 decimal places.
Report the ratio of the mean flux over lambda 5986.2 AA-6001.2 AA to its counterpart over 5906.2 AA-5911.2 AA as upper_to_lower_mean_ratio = 1.06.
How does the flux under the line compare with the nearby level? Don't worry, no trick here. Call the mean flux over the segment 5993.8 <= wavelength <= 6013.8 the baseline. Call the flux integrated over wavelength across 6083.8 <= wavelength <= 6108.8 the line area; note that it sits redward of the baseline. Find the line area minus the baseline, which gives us 844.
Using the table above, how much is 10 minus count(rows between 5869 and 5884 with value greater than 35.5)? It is 7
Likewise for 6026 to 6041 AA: 6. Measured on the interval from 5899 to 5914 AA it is 9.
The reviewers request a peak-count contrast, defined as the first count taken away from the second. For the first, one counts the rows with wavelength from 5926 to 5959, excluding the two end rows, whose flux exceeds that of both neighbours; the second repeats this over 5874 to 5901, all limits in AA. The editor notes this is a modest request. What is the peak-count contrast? -2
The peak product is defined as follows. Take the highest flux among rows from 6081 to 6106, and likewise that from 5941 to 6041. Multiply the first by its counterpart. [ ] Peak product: 1474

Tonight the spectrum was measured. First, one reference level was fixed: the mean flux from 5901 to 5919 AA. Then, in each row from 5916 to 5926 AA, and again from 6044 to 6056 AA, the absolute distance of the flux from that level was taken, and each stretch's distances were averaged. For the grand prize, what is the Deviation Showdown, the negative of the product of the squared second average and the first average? -18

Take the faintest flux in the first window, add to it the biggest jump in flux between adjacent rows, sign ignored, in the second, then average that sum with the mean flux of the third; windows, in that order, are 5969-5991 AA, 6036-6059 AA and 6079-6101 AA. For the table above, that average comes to 36.4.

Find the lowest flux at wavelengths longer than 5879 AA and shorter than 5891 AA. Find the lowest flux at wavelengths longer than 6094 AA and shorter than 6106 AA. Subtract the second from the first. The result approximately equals -17.4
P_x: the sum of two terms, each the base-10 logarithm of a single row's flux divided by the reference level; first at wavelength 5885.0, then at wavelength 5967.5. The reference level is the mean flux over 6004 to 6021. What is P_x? -0.041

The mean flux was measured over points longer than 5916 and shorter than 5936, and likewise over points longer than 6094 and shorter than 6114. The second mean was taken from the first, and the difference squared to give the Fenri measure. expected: 0.0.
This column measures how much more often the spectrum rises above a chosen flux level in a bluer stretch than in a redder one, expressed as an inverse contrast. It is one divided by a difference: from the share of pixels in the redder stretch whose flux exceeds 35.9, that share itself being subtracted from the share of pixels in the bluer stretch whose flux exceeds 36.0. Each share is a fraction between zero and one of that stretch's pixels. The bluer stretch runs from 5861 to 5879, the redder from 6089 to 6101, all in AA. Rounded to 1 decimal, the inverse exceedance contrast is 35.0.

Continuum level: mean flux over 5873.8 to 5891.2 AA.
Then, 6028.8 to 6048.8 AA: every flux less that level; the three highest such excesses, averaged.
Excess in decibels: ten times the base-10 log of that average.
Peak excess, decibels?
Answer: 9.4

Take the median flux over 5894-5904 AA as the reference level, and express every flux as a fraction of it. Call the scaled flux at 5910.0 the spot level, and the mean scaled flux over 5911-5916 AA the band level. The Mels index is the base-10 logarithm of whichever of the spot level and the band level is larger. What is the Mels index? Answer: 0.139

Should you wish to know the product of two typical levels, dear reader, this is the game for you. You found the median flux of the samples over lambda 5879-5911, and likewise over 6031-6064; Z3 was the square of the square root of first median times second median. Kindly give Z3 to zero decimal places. 1129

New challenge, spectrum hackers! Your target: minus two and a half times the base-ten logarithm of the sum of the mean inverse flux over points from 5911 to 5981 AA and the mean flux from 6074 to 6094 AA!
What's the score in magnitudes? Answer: -3.90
